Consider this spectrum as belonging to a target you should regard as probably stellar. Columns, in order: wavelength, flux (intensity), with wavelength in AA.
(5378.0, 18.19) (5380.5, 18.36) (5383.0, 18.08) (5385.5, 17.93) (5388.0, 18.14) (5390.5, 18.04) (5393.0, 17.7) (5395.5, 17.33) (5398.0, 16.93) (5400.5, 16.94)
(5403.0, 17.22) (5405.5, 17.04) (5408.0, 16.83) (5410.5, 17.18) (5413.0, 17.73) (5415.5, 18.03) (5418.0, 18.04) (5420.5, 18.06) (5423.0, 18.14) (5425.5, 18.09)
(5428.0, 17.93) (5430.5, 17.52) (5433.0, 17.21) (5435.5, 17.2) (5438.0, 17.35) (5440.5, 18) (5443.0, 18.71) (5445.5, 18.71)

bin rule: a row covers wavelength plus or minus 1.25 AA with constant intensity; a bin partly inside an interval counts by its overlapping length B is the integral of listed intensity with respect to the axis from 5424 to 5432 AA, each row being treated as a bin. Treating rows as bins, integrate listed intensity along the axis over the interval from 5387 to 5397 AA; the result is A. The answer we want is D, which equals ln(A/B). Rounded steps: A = 178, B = 143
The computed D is 0.22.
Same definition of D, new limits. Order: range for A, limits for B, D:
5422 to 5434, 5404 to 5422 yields -0.39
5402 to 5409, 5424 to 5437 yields -0.65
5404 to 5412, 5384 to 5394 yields -0.28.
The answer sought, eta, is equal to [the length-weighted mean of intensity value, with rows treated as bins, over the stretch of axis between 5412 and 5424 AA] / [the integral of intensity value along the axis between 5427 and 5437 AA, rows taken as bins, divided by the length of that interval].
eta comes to 1.03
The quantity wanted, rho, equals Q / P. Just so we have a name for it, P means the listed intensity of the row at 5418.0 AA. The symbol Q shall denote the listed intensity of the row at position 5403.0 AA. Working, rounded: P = 18.04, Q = 17.22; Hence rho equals 0.955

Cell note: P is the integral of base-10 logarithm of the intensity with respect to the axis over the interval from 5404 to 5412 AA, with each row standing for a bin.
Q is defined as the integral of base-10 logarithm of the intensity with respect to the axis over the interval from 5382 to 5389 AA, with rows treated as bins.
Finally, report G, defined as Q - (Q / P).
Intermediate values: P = 9.9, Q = 8.8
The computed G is 7.90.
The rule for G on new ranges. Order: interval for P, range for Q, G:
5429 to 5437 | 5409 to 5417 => 8.96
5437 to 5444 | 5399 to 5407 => 8.73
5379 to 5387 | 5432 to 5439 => 7.80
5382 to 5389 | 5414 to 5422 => 8.91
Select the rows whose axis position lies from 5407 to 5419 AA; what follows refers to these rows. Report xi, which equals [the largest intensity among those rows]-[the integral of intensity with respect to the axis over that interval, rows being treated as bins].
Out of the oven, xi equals -193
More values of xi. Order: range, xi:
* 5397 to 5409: -187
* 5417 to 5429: -199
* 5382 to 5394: -198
